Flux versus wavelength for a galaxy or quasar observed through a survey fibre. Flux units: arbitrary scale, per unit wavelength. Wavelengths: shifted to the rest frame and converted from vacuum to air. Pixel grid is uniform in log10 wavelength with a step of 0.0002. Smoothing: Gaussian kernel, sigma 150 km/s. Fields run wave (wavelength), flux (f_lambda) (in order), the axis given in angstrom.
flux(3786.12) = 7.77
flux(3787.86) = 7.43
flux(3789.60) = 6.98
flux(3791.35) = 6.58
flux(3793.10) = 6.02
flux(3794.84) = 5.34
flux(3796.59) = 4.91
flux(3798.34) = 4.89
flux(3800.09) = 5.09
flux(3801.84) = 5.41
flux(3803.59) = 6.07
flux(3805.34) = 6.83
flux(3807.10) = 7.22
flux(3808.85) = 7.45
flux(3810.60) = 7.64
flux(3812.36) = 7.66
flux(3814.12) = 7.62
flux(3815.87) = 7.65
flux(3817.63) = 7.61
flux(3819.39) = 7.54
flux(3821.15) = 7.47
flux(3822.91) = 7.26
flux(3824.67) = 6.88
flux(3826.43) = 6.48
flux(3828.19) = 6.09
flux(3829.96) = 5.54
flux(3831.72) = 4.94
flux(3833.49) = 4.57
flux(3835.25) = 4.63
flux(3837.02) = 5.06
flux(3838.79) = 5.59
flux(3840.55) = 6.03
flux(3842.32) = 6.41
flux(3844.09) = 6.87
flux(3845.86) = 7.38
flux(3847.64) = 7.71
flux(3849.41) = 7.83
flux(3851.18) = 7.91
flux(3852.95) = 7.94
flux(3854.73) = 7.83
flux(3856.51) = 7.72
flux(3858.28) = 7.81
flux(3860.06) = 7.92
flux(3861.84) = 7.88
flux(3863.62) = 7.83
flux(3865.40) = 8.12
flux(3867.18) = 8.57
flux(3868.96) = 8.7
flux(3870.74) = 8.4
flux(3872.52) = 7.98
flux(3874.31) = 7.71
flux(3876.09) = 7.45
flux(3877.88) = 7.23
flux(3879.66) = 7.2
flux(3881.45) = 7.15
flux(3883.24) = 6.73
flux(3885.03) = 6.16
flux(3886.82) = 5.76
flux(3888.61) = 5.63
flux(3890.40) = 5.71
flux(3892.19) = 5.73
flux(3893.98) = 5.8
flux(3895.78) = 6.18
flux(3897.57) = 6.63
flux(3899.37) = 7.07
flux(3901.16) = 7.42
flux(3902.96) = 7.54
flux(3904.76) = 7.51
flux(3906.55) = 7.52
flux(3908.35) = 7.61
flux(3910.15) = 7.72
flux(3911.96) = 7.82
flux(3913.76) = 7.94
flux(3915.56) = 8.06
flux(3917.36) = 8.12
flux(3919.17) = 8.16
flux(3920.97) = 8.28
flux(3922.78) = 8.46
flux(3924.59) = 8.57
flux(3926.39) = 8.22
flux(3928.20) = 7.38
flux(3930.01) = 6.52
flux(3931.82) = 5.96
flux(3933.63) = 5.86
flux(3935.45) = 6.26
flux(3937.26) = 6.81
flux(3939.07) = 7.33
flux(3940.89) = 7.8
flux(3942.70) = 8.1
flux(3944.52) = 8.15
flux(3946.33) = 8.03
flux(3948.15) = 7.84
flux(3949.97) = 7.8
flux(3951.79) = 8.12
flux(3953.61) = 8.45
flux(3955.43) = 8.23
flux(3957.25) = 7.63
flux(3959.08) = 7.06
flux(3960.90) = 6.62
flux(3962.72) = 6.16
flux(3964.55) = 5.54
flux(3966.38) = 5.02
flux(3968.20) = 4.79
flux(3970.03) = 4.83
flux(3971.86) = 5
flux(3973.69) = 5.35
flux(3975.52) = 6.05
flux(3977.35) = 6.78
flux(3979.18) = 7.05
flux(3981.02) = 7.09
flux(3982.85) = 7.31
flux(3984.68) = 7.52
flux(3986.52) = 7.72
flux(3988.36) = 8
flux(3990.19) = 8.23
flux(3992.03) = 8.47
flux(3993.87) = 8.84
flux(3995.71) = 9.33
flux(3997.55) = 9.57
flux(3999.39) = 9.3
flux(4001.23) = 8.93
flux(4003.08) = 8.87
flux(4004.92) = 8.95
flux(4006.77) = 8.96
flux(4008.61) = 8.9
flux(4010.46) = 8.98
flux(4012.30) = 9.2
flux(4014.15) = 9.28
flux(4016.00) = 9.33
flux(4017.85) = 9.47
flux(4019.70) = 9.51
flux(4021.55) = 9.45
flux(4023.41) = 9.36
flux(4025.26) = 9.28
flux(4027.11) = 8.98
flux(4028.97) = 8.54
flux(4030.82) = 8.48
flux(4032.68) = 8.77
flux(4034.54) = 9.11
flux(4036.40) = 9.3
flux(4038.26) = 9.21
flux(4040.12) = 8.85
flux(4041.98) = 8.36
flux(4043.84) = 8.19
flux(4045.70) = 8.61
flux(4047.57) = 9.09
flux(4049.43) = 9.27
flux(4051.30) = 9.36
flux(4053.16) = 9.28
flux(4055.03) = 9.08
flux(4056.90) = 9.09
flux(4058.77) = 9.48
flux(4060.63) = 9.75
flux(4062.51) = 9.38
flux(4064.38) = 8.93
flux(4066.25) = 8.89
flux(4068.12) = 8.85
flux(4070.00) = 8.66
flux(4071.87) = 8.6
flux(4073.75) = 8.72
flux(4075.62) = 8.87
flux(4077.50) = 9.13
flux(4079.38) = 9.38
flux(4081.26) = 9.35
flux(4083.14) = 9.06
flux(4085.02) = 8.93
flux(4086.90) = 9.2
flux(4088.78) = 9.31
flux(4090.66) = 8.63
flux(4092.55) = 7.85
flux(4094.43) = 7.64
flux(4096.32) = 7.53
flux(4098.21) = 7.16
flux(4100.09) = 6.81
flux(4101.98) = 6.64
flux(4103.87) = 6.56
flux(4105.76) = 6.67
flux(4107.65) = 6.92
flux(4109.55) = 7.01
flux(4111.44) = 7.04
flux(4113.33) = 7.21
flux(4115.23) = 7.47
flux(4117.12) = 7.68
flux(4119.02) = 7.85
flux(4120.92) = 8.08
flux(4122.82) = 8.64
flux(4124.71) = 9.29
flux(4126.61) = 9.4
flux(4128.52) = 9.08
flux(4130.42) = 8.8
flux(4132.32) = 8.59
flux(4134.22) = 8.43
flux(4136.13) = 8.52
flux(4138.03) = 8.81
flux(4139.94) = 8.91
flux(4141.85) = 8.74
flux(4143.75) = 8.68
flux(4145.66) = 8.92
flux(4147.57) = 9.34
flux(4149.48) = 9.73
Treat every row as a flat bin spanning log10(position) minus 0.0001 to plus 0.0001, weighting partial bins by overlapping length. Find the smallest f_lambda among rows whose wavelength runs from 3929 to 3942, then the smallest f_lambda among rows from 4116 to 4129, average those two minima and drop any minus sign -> 6.77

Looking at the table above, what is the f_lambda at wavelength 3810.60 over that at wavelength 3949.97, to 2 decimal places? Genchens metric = 0.98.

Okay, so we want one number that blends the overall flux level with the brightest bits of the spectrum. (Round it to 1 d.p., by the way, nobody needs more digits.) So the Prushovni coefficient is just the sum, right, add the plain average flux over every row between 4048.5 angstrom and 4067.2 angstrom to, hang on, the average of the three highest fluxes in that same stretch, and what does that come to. 18.8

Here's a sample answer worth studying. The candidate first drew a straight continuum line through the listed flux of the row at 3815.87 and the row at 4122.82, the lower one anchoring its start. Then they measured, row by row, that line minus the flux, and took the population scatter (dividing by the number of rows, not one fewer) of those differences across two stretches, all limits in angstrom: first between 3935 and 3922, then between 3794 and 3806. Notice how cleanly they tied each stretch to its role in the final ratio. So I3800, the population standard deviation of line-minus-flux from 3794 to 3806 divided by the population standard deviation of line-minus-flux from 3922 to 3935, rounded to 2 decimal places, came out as 0.59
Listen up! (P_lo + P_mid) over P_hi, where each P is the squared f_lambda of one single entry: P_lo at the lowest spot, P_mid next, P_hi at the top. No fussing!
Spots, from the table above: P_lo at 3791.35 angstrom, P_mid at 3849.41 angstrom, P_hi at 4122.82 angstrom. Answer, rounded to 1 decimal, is 1.4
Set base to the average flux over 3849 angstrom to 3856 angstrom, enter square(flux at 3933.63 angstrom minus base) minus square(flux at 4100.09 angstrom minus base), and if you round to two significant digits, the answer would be 2.9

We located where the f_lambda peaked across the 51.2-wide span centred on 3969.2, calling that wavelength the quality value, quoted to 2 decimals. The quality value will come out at 3993.87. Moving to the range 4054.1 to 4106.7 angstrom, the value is 4060.63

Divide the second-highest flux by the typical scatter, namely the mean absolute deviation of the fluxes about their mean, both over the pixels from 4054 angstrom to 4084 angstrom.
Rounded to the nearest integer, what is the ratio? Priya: 37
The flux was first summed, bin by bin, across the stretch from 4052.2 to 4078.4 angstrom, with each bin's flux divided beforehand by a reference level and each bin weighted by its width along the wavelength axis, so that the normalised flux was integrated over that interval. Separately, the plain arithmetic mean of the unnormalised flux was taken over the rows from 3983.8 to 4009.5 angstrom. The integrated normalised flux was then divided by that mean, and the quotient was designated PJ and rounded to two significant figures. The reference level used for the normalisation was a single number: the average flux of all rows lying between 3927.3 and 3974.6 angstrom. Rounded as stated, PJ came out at 4.0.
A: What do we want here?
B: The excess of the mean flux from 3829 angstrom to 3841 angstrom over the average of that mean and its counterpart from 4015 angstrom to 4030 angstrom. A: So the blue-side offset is -2.0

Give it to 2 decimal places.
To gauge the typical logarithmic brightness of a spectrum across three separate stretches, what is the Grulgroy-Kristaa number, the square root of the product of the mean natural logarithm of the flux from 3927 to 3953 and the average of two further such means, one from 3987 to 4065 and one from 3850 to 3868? 2.06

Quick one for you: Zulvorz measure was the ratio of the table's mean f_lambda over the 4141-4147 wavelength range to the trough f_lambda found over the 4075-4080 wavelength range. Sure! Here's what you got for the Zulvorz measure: 0.99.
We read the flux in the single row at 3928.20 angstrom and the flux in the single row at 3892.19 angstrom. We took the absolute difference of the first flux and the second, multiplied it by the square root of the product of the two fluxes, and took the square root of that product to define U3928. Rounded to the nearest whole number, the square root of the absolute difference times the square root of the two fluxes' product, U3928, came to 3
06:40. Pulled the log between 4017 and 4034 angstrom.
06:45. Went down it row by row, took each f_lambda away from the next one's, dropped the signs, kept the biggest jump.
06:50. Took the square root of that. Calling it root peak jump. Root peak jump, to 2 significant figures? 0.66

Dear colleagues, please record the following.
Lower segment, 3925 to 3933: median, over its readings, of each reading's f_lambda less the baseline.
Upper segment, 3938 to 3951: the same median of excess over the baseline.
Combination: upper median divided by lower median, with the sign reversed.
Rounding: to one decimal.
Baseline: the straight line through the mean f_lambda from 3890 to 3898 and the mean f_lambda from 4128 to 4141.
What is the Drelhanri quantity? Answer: -2.3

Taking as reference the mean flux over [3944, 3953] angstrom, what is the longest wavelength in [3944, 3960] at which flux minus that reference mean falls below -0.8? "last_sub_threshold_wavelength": 3959.08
